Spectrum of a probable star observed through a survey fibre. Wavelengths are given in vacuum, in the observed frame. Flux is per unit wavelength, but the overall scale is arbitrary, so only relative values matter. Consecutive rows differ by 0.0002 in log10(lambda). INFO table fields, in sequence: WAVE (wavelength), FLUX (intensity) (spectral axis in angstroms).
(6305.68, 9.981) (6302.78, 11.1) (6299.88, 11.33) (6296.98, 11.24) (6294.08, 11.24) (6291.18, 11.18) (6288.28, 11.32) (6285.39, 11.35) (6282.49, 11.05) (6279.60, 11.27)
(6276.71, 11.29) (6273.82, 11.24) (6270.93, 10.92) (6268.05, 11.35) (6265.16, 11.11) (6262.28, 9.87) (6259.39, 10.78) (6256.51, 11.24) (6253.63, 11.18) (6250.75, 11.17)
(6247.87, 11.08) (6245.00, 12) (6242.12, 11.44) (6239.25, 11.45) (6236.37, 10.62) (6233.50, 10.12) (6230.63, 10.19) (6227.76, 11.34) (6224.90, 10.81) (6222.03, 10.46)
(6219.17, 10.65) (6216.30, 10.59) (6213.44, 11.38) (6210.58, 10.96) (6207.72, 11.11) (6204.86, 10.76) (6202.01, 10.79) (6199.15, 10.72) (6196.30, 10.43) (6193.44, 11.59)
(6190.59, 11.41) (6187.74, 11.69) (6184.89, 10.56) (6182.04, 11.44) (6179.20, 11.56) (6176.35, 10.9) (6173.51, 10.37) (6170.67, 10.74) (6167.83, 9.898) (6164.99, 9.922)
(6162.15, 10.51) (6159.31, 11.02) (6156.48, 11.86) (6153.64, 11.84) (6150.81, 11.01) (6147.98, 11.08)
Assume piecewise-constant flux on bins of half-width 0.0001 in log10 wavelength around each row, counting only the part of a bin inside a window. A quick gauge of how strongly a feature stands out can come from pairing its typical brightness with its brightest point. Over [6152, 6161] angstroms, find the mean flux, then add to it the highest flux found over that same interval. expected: 23.4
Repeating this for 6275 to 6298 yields 22.6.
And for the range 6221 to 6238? 21.9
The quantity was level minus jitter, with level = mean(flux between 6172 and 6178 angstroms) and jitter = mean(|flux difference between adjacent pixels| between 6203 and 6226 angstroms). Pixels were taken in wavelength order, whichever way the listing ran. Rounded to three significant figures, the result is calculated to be 10.3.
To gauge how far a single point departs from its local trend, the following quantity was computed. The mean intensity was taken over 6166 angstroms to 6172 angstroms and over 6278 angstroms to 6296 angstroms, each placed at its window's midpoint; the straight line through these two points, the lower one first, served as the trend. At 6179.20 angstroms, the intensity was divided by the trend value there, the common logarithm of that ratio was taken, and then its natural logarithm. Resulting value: -3.1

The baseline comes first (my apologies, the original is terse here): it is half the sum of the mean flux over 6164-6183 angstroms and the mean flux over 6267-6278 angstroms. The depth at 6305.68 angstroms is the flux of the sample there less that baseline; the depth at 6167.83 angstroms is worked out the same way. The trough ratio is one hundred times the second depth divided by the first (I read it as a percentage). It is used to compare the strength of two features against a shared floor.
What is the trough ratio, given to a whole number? 109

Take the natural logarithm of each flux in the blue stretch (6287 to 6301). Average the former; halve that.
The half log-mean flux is 1.21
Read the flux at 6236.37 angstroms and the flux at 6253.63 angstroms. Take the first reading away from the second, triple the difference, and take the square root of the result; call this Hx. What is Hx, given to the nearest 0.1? 1.3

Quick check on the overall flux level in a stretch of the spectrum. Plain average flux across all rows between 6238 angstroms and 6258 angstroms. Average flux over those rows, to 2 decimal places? 11.37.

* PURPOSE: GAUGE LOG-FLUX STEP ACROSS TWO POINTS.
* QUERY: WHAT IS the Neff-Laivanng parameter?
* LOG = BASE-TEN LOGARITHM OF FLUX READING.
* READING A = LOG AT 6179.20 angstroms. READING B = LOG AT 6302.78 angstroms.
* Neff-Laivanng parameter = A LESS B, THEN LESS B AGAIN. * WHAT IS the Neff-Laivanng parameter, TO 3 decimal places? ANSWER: -1.028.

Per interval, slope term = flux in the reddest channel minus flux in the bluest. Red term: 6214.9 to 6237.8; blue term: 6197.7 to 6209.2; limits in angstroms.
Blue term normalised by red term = 13.0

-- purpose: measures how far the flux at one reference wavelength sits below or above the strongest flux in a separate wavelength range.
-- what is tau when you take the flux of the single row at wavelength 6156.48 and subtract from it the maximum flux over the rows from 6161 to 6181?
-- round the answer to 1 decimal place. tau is 0.3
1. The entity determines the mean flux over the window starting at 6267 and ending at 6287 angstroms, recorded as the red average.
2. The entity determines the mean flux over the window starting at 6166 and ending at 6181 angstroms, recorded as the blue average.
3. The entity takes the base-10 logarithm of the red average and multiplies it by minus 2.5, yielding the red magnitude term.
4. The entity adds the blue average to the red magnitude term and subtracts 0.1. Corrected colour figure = 7.97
